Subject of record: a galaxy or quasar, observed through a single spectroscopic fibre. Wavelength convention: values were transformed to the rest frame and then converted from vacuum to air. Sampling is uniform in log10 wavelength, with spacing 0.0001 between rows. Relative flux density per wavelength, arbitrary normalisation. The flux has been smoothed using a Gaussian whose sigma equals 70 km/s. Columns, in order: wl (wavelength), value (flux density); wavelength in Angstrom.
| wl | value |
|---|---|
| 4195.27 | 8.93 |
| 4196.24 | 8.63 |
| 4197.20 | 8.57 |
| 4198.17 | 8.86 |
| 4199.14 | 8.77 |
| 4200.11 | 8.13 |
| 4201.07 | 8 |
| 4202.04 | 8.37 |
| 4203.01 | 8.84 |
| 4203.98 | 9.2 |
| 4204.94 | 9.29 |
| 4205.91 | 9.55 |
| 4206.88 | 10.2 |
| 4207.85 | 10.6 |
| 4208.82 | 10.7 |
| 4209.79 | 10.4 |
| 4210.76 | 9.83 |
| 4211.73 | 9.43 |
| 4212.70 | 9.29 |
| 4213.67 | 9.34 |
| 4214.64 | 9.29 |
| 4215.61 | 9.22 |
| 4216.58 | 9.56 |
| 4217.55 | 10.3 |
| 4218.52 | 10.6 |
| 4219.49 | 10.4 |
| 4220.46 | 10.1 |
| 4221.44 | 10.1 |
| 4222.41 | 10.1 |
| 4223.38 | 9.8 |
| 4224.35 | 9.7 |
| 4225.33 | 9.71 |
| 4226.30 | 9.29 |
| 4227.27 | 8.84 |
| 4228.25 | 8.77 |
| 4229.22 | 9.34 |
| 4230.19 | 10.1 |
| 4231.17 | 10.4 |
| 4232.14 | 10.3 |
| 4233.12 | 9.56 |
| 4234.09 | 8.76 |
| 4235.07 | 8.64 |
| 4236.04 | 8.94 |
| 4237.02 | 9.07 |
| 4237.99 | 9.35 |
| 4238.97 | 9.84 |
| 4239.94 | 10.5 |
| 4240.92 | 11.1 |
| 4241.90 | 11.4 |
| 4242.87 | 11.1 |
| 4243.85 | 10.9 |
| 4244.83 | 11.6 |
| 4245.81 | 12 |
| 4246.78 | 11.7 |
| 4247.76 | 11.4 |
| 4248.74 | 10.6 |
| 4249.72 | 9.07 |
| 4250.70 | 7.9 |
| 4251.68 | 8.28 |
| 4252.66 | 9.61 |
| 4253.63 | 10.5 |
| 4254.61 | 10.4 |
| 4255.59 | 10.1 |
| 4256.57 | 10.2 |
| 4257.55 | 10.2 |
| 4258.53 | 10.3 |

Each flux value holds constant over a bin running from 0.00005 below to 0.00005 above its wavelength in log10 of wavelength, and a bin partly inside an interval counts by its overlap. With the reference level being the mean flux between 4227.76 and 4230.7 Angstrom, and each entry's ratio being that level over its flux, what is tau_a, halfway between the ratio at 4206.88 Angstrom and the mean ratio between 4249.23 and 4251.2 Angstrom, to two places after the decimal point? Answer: 1.02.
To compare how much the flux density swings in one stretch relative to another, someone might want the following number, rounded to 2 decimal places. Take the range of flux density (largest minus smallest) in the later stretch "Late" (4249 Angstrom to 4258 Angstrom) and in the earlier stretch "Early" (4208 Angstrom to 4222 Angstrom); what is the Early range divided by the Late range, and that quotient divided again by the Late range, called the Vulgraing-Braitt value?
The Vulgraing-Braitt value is 0.22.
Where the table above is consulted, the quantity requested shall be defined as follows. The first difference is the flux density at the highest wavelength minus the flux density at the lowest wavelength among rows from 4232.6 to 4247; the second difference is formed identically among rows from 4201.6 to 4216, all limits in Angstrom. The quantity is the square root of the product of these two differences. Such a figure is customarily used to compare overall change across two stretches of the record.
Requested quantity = 1.3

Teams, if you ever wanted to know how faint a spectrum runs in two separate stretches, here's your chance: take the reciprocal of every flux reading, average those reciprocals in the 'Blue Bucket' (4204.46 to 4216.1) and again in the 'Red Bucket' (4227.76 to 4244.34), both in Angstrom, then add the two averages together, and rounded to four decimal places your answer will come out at 0.2047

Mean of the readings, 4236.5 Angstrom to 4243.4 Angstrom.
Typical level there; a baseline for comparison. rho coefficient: 10.34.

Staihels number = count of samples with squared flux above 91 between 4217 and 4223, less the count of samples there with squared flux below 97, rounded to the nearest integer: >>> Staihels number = 6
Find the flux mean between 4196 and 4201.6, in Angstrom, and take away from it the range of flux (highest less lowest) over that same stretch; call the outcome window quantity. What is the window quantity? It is 7.63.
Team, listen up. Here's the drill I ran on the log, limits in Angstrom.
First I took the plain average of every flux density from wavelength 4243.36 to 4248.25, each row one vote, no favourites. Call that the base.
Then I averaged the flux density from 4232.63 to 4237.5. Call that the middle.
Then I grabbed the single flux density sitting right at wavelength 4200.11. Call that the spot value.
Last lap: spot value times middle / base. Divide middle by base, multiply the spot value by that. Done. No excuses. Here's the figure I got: 6.3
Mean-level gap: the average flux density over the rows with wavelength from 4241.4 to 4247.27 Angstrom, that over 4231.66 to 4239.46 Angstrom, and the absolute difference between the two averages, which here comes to 2.1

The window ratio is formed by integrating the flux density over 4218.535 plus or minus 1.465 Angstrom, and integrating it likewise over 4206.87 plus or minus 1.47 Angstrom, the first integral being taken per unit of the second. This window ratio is 1.03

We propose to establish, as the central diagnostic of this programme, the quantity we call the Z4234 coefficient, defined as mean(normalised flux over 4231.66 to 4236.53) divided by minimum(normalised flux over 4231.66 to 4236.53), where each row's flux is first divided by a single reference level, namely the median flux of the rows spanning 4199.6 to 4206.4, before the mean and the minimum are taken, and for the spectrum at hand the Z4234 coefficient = 1.07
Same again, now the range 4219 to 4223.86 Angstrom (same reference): 1.03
